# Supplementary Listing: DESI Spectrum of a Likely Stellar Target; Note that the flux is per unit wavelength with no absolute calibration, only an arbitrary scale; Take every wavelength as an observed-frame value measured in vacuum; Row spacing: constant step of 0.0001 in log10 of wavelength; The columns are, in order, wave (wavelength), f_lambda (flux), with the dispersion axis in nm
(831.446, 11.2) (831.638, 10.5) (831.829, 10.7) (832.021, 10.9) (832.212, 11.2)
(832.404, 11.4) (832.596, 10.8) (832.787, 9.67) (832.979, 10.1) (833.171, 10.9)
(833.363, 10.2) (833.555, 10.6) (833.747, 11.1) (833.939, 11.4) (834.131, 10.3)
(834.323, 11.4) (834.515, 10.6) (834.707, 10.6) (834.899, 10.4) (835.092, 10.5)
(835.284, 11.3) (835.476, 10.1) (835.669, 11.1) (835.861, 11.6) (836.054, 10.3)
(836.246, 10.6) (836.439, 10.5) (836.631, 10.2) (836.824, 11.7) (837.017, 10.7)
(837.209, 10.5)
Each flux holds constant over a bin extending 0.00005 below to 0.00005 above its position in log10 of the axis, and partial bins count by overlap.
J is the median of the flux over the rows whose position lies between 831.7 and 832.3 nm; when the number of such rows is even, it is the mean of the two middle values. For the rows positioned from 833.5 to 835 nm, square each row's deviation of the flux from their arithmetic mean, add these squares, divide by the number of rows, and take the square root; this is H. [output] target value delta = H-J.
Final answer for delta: -10.5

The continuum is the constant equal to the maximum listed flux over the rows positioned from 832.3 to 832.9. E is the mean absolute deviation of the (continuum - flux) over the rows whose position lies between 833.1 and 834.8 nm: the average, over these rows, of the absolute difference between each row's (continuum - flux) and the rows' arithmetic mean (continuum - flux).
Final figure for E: 0.37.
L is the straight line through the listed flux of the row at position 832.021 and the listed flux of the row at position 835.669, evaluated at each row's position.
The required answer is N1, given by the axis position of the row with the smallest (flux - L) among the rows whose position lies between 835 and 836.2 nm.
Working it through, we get 835.476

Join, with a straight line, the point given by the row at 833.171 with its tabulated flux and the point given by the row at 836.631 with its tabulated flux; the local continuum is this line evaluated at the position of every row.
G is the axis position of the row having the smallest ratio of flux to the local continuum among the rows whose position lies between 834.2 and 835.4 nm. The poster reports 834.899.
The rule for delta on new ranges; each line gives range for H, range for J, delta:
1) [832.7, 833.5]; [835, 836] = -10.7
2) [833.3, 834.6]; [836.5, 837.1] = -10.2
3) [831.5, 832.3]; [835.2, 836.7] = -10.3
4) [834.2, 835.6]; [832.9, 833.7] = -10.0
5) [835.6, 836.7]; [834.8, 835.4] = -10.0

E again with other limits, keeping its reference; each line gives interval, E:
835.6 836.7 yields 0.42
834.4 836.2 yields 0.41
